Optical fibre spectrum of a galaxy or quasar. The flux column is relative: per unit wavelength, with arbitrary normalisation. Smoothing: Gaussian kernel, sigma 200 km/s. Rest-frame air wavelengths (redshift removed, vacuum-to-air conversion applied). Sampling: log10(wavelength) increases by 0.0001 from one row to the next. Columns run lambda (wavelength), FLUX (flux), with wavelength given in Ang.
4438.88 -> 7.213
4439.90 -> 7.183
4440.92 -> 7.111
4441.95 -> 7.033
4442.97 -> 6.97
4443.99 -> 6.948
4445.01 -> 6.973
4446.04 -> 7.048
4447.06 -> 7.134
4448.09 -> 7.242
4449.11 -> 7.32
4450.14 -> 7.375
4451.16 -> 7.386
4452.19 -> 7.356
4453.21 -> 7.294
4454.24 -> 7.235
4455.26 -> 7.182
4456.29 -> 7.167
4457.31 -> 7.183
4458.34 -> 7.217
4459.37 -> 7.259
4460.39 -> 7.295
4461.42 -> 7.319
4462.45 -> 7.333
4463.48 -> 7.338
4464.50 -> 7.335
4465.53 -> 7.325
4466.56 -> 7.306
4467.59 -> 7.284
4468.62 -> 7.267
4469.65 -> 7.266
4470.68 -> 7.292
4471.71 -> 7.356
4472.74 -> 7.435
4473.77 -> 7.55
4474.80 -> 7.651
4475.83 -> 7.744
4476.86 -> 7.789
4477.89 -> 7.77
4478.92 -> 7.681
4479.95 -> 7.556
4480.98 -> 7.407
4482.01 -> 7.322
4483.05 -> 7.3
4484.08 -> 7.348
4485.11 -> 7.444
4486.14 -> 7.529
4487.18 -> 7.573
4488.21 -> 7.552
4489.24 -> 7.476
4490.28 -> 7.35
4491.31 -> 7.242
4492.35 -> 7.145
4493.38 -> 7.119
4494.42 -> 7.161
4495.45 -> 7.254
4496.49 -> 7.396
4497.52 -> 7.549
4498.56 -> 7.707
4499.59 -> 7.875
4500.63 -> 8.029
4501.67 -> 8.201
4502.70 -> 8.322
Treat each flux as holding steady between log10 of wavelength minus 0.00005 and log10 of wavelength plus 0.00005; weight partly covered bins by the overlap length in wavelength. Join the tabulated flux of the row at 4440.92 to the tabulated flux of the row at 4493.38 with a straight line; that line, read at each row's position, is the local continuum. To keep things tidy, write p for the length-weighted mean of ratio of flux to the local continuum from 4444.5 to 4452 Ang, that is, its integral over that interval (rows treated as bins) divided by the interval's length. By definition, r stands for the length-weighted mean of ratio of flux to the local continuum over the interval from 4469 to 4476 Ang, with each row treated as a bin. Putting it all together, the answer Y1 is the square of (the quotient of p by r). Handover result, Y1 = 0.94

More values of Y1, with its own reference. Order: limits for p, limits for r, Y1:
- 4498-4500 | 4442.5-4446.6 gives 1.24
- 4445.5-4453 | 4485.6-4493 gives 0.96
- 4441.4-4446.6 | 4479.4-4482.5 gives 0.88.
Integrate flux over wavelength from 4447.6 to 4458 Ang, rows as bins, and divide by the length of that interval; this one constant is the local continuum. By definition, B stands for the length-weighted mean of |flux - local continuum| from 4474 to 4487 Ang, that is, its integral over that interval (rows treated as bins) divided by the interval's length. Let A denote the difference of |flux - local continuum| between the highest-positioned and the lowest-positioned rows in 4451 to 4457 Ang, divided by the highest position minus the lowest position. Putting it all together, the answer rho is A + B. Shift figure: 0.27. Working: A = -0.0003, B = 0.27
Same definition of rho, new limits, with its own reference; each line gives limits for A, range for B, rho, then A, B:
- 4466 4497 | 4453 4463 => 0.06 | 0.0030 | 0.06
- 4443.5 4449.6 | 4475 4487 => 0.21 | -0.0554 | 0.26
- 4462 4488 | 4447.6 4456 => 0.08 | 0.0097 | 0.07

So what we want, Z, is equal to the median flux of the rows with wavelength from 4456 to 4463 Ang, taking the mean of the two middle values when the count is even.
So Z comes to 7.26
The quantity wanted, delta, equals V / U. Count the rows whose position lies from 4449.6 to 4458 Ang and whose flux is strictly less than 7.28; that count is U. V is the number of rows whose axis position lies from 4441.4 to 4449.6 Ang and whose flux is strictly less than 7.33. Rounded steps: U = 4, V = 8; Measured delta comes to 2.0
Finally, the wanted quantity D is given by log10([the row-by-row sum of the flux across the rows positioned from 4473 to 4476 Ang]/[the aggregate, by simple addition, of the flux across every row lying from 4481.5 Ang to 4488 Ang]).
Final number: -0.3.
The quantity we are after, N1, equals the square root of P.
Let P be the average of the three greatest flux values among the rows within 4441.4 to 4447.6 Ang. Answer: 2.66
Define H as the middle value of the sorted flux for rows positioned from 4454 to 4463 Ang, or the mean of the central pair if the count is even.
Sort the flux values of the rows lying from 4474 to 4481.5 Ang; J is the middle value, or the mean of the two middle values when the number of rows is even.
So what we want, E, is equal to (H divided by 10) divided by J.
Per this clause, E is 0.094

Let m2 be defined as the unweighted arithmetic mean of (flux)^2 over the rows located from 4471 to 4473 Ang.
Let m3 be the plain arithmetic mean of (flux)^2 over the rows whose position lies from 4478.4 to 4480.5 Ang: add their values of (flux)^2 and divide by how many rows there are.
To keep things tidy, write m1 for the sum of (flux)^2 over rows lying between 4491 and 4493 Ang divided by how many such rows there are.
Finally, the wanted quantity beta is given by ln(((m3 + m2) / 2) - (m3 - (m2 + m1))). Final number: 4.652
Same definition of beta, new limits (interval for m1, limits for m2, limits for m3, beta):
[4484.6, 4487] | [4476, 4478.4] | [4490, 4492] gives 4.789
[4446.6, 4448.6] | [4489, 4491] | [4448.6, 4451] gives 4.674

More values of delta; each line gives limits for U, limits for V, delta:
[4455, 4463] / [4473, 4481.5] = 0.0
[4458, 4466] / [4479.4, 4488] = 1.0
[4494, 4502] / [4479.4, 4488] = 1.0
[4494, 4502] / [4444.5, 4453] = 2.5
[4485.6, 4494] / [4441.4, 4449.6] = 2.7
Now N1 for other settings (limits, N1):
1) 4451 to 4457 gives 2.71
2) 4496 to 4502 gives 2.83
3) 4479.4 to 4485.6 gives 2.73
